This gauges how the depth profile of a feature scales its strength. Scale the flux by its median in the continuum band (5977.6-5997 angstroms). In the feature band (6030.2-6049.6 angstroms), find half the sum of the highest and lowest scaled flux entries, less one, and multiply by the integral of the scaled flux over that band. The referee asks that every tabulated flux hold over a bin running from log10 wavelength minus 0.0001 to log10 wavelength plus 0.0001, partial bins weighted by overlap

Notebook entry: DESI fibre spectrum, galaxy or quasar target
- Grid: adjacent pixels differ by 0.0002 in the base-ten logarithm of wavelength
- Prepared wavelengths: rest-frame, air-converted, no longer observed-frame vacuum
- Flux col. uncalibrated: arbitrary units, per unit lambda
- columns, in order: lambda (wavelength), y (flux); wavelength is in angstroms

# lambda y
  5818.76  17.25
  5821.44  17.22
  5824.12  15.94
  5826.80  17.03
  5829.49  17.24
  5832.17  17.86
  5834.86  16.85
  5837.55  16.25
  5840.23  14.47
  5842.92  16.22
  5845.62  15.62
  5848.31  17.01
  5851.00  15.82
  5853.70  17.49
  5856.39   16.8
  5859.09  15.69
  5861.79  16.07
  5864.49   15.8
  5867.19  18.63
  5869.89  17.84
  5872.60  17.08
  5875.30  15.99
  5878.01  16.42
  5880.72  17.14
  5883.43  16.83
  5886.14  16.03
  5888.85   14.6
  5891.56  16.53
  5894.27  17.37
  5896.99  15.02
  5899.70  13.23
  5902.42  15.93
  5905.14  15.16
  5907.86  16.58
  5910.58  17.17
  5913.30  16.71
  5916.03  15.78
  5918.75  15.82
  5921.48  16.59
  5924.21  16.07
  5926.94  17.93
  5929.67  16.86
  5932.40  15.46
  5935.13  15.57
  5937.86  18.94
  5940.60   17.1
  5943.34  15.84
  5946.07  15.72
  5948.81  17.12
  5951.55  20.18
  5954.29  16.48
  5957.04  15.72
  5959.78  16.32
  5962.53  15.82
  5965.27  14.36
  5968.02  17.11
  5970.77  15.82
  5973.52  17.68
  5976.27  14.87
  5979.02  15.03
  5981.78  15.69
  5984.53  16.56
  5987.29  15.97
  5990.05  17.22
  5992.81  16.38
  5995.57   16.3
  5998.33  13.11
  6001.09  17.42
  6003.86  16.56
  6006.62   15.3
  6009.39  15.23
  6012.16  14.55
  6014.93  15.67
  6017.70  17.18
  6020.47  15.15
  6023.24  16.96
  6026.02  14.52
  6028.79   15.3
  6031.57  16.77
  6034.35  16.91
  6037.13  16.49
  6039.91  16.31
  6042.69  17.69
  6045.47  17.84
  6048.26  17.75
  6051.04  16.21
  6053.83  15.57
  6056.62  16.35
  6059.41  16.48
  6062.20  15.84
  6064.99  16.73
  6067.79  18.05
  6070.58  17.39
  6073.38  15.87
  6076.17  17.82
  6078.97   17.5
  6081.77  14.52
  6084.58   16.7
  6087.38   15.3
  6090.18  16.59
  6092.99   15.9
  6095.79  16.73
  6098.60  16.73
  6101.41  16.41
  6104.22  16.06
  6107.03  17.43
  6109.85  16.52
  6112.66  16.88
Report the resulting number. 1.0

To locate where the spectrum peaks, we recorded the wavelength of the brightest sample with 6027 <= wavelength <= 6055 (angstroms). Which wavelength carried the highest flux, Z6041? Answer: 6045.47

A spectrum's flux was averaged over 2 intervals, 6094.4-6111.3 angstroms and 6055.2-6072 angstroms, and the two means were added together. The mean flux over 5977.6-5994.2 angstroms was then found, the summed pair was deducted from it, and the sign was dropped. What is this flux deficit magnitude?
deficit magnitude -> 17.3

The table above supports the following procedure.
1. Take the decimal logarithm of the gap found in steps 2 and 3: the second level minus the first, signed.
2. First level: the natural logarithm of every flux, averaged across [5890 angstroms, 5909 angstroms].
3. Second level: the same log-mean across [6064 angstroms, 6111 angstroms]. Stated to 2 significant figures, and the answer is -1.2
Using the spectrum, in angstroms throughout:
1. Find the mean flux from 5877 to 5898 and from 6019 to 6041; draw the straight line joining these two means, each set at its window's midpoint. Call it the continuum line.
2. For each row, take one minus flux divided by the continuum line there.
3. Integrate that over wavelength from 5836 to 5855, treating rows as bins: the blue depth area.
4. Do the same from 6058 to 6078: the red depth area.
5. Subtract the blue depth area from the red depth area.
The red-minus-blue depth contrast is -1.3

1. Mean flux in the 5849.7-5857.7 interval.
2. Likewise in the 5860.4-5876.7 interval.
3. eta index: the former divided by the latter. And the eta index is 0.99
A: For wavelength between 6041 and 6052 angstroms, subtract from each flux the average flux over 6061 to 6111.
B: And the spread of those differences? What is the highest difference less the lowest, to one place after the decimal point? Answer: 1.6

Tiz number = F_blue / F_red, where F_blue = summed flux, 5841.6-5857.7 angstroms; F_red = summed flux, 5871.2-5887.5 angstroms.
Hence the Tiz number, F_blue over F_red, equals 0.99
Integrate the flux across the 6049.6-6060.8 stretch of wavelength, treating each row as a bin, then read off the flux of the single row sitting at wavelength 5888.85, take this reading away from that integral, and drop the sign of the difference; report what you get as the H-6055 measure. 166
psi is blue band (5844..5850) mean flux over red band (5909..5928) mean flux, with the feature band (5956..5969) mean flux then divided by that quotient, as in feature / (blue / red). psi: 16.1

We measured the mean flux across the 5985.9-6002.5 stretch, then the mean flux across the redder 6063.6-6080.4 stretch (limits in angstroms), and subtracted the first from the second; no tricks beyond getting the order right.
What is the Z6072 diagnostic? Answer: 1.2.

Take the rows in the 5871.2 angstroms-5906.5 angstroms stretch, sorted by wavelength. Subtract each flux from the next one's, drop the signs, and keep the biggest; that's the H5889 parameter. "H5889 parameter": 2.7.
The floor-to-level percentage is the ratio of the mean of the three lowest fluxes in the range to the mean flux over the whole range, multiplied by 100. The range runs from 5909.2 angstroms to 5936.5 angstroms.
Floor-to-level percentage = 95.2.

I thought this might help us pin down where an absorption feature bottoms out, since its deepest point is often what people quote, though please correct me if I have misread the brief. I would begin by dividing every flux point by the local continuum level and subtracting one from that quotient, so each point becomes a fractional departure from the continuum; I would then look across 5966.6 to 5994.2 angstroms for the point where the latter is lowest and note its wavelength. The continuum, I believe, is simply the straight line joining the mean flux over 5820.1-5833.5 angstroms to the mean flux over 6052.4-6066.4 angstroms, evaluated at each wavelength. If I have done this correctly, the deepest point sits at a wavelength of 5976.27 angstroms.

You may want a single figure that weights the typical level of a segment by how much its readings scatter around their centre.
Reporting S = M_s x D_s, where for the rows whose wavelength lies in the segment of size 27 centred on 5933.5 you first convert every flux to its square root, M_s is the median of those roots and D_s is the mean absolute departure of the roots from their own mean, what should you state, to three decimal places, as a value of 0.432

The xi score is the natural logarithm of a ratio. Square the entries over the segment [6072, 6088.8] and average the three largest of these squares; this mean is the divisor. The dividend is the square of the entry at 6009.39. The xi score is -0.26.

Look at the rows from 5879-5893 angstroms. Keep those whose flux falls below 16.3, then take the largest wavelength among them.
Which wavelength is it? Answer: 5888.85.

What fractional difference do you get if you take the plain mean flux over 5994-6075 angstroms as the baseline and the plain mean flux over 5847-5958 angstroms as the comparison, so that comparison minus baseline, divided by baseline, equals 0.01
